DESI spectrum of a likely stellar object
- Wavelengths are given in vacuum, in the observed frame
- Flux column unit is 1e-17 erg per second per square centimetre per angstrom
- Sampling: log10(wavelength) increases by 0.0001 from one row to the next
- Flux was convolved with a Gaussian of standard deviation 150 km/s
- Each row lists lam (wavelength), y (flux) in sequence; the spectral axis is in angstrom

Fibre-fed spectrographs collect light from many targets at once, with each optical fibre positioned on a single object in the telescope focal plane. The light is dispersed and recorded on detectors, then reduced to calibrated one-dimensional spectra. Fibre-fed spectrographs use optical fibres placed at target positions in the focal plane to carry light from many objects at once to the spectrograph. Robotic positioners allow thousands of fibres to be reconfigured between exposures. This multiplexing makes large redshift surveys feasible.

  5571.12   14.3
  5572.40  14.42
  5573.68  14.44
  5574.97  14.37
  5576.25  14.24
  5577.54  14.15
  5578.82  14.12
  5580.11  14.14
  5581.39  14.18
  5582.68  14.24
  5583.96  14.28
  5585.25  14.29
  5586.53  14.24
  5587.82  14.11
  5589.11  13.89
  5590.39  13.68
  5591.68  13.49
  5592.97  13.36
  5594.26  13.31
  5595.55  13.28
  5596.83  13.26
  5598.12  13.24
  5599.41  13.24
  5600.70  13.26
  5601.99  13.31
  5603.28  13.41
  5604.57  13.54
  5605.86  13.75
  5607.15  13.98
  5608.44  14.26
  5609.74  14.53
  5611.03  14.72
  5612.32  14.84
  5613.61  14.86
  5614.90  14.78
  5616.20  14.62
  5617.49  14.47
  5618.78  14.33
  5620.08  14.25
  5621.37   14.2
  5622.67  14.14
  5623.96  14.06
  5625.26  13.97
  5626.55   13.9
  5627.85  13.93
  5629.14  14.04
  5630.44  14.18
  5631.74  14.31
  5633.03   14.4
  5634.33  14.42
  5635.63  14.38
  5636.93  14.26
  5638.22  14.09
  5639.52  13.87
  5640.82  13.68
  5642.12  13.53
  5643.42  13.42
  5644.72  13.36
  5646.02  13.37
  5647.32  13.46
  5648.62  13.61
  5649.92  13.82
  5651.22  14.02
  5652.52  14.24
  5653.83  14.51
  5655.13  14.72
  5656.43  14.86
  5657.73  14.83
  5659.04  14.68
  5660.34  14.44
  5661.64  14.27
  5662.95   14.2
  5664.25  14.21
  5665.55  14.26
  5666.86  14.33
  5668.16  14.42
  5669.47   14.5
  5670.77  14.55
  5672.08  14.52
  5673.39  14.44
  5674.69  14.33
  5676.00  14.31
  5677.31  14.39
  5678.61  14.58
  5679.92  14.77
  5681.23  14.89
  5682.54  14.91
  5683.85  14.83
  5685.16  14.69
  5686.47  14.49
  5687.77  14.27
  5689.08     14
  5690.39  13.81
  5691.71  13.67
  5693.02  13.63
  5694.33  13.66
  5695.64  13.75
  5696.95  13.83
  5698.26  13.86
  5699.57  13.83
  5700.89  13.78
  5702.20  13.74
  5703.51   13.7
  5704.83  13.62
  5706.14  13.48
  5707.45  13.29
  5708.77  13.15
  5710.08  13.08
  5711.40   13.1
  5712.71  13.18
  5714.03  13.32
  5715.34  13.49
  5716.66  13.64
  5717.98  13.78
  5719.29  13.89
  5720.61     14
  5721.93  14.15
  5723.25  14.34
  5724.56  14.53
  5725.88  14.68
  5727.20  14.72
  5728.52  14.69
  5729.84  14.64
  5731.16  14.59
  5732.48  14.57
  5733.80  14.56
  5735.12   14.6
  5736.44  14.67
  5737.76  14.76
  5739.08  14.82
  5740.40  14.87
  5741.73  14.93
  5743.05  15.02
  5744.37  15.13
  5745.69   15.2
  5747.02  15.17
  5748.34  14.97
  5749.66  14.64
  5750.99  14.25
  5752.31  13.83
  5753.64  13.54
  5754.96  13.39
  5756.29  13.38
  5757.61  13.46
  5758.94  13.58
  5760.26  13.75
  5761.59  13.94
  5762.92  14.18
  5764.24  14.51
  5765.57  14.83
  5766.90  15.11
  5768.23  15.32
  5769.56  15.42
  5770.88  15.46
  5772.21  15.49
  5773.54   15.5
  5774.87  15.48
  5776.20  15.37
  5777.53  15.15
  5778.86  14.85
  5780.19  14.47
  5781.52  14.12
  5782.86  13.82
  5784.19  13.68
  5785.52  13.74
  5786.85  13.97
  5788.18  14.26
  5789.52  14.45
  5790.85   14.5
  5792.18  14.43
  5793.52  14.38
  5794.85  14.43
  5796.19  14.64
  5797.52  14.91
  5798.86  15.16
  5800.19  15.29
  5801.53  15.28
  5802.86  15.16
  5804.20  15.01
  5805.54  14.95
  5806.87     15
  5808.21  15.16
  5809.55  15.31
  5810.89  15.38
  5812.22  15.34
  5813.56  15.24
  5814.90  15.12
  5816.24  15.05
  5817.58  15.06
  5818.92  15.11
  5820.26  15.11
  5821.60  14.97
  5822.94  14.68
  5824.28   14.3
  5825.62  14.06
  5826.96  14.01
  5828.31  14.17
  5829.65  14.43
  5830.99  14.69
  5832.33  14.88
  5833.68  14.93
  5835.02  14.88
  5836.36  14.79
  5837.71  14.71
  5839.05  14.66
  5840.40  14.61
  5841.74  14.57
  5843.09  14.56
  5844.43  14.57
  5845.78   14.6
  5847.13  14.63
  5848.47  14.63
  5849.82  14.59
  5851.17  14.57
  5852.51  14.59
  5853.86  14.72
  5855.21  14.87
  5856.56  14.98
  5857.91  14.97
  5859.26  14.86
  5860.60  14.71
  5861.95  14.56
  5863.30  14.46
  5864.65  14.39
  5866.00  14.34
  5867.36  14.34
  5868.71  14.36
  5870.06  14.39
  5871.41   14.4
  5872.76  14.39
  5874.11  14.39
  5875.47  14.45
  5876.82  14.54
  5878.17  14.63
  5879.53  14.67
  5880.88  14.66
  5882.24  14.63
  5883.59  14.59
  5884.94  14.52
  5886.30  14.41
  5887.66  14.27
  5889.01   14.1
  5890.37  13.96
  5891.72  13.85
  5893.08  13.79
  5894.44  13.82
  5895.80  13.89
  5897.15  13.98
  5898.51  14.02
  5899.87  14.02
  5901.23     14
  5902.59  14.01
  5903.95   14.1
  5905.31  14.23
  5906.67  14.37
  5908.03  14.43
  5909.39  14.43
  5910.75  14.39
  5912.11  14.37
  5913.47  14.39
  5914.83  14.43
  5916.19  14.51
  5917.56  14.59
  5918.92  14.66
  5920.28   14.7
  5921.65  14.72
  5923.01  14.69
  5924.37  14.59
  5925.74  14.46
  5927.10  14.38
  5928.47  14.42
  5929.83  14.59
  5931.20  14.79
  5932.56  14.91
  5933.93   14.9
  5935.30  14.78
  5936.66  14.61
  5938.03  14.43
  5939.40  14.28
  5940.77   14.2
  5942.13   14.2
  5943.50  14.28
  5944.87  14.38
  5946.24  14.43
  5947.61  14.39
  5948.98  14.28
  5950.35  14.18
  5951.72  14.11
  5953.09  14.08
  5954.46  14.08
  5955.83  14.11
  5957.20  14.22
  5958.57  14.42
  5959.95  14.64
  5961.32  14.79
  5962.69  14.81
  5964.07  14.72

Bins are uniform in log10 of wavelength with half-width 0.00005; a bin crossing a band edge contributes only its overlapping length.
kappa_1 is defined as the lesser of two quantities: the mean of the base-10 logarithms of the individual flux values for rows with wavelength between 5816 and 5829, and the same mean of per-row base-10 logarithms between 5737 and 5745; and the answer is 1.17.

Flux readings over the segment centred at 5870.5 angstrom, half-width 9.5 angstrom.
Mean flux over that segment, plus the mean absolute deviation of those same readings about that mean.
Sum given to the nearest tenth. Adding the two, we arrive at 14.5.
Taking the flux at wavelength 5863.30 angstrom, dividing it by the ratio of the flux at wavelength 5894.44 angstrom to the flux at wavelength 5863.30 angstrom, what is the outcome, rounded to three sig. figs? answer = 15.1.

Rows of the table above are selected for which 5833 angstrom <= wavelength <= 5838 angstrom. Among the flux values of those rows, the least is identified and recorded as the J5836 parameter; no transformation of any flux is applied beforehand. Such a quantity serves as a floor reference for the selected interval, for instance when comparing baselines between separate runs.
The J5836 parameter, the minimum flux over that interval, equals 14.71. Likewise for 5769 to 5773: 15.42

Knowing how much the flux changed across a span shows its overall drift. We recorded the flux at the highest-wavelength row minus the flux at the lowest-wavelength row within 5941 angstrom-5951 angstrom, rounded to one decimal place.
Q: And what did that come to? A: 0.0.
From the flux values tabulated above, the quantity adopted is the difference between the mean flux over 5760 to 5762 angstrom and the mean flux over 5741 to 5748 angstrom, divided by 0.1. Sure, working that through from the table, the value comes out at -12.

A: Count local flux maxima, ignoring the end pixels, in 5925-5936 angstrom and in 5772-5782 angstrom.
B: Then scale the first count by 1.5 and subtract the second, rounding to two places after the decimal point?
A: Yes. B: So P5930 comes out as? 0.50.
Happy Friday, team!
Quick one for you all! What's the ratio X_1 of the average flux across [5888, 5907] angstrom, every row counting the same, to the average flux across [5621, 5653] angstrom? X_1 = 1.00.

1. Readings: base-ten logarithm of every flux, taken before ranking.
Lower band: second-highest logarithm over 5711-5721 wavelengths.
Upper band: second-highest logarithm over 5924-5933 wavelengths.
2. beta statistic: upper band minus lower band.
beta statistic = 0.027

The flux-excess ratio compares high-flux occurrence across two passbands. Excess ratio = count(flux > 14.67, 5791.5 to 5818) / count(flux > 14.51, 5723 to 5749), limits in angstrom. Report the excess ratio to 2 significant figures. 0.84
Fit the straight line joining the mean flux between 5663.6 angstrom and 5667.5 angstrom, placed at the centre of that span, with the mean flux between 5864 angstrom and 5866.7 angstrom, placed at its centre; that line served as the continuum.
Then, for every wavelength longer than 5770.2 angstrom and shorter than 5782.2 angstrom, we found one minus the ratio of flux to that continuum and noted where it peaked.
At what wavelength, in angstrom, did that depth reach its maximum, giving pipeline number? 5781.52 angstrom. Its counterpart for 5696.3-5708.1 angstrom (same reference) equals 5707.45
